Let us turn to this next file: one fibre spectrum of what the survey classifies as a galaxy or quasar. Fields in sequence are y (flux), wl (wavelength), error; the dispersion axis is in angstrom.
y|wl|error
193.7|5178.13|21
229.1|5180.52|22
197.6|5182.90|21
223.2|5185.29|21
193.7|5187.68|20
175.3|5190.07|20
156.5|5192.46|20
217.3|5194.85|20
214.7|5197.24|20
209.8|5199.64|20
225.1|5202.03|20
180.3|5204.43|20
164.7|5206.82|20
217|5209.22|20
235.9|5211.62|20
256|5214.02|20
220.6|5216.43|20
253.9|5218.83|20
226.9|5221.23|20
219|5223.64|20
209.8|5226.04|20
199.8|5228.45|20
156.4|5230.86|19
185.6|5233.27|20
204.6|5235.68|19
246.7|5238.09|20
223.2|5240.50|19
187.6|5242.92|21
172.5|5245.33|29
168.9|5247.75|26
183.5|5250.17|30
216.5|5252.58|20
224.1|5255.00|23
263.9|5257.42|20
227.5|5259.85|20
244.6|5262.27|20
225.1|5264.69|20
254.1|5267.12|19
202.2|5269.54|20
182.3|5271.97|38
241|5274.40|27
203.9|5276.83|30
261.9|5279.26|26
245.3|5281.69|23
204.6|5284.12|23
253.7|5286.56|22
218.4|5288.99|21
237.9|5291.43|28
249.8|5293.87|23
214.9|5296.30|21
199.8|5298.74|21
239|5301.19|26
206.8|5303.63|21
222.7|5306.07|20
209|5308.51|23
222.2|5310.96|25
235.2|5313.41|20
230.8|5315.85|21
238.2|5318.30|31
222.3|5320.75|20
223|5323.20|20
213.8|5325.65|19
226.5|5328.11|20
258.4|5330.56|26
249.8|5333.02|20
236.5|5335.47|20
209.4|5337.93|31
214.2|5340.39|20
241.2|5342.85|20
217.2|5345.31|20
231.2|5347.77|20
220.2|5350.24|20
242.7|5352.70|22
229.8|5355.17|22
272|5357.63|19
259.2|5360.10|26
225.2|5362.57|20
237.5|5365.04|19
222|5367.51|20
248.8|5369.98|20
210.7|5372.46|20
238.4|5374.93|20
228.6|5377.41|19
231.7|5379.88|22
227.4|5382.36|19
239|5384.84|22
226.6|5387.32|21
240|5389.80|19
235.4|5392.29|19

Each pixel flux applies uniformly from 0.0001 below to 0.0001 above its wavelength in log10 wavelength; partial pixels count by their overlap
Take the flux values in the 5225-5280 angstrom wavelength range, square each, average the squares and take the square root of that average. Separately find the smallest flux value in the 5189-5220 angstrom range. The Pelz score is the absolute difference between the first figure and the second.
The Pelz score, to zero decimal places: 58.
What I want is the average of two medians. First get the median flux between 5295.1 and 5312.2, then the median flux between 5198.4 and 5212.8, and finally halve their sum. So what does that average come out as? 214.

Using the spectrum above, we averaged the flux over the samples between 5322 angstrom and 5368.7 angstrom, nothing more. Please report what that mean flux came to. 233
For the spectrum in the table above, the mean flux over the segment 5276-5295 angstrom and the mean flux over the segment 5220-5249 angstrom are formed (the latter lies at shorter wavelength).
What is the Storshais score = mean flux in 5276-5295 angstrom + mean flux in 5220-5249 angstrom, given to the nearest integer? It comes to 435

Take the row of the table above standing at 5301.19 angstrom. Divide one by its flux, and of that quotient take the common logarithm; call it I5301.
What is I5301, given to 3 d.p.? -2.378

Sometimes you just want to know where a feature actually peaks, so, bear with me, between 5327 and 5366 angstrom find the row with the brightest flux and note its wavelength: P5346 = 5357.63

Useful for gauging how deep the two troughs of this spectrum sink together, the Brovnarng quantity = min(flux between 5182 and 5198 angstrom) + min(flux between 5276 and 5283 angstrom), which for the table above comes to 360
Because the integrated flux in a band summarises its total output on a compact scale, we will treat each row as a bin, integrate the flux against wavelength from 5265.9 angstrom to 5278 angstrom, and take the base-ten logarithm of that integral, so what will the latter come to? 3.42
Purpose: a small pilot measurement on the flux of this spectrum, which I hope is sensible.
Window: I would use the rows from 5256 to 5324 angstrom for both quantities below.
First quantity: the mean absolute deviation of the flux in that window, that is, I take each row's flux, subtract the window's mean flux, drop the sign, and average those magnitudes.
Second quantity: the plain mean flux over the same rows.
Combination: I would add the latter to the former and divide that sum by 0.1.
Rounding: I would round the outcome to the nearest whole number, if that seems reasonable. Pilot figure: 2445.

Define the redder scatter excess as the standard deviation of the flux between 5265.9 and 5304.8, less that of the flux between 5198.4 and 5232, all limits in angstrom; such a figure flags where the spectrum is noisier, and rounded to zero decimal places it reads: -5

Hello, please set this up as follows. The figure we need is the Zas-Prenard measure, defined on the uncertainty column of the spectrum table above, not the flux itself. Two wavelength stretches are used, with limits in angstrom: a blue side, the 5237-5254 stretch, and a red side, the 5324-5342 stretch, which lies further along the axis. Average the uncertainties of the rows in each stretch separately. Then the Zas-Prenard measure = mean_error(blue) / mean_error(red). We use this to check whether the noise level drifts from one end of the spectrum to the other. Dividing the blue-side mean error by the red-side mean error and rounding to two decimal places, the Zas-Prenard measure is 1.06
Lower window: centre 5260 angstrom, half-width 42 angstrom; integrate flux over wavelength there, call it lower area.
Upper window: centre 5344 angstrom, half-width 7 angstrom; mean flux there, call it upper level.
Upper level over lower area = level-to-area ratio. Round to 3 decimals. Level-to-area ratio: 0.012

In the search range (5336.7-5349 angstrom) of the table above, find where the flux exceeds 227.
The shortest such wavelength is 5342.85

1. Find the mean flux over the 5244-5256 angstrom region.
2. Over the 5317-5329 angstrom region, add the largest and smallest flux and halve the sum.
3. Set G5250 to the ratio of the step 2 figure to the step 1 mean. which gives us 1.17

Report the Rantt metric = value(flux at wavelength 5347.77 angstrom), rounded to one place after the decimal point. 231.2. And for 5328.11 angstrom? 226.5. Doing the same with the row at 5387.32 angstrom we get 226.6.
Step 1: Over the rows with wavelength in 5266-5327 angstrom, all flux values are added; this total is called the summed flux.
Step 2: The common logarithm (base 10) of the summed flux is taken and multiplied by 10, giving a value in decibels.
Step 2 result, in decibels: 37.5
